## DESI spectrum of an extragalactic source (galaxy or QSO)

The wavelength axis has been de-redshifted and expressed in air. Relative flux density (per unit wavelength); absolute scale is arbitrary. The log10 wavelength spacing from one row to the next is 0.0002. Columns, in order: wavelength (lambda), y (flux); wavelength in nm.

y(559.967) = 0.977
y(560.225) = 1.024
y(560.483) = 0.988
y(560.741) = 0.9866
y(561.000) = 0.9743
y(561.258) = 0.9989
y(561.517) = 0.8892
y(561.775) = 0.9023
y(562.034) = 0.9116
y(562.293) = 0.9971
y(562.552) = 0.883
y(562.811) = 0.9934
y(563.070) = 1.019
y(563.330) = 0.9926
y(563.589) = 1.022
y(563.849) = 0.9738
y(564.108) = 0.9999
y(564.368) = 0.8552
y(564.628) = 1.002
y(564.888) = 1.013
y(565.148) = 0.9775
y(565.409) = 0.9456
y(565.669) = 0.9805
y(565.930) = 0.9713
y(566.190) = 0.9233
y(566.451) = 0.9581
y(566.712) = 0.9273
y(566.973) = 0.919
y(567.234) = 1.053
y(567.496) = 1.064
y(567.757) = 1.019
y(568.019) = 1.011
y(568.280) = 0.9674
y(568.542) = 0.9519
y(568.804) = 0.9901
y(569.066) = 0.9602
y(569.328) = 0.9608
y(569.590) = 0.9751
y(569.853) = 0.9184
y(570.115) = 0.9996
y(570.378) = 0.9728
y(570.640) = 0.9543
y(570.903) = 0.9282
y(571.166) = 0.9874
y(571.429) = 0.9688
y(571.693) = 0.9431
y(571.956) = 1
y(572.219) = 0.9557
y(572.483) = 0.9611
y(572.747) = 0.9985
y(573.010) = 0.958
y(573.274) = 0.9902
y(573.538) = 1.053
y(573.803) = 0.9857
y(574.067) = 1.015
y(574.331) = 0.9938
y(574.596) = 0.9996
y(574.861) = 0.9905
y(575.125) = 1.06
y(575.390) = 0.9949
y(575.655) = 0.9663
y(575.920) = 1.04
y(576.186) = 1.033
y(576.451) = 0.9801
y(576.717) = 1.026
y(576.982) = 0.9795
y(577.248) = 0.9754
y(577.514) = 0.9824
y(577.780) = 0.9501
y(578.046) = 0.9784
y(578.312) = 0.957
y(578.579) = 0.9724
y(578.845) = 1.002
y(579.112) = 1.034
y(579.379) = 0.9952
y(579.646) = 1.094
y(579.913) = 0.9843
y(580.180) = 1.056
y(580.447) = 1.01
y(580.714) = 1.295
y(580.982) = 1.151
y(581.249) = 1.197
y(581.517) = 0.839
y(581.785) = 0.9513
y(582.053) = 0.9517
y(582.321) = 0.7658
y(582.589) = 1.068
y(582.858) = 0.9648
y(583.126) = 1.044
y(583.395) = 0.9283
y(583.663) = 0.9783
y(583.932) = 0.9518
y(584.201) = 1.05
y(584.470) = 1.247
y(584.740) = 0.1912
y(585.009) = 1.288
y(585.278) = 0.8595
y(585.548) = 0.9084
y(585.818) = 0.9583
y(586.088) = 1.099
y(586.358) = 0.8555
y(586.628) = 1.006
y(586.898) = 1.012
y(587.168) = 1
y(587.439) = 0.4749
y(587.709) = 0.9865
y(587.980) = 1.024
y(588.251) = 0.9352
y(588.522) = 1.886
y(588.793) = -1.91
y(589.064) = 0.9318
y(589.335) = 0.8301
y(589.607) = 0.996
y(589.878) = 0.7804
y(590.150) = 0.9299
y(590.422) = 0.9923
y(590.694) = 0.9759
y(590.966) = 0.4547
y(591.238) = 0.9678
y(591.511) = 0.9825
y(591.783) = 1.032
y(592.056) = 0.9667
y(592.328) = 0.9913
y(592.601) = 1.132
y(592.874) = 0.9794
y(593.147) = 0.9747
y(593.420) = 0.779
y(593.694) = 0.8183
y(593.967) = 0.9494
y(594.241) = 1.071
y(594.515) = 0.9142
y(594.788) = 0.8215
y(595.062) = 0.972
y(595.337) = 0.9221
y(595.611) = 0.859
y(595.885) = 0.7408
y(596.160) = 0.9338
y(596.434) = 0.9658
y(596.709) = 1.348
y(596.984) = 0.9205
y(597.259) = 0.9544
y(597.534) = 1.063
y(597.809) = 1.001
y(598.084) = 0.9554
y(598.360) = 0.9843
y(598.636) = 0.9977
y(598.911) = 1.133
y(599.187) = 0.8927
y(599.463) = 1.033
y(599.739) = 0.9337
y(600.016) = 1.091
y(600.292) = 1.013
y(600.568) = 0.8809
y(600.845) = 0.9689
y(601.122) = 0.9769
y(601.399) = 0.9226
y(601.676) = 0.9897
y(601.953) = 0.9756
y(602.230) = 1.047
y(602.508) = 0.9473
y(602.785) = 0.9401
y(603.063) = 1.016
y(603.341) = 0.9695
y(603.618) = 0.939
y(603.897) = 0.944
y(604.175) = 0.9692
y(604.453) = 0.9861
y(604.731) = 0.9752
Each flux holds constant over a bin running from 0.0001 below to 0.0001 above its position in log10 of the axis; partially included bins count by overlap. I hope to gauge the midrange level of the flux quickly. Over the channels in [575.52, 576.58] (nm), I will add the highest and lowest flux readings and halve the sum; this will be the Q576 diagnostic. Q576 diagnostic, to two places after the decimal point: 1.00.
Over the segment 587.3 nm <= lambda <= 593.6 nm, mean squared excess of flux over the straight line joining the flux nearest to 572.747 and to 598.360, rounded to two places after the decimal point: 0.43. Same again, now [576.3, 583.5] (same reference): 0.01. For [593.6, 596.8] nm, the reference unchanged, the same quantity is 0.02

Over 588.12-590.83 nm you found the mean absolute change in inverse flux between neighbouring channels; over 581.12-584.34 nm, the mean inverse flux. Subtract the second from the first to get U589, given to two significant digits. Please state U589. -0.58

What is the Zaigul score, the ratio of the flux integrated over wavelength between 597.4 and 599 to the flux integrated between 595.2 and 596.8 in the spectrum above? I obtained 1.07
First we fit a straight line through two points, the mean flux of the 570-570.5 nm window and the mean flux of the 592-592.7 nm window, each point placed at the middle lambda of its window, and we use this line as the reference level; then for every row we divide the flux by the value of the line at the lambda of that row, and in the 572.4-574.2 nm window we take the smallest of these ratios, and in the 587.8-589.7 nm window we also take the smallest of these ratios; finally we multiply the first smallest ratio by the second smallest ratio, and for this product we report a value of -1.8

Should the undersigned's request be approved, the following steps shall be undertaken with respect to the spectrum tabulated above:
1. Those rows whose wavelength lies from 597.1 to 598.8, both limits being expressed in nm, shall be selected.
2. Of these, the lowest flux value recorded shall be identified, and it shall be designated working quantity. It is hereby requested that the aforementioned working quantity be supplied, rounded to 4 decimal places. 0.9544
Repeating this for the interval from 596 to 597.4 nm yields 0.9205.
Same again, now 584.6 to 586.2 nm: 0.1912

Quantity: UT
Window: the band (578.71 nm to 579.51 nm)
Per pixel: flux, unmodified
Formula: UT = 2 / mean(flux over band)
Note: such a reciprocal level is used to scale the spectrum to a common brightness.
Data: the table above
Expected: 1.98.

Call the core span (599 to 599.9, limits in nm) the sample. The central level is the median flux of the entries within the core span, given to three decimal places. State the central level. 0.934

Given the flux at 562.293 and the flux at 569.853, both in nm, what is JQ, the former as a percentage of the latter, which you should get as 109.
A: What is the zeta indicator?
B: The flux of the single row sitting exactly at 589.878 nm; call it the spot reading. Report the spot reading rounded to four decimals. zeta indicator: 0.7804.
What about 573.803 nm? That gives 0.9857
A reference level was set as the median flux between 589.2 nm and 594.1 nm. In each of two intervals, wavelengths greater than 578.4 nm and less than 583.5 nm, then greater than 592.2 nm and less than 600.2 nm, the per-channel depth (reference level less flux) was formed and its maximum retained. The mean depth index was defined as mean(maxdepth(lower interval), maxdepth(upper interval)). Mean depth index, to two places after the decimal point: 0.22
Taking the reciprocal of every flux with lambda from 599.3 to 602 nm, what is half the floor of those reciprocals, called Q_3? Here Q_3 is 0.46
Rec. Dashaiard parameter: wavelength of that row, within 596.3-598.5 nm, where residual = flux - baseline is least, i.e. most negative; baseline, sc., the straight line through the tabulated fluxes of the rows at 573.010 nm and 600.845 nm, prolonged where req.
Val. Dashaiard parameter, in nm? 596.984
